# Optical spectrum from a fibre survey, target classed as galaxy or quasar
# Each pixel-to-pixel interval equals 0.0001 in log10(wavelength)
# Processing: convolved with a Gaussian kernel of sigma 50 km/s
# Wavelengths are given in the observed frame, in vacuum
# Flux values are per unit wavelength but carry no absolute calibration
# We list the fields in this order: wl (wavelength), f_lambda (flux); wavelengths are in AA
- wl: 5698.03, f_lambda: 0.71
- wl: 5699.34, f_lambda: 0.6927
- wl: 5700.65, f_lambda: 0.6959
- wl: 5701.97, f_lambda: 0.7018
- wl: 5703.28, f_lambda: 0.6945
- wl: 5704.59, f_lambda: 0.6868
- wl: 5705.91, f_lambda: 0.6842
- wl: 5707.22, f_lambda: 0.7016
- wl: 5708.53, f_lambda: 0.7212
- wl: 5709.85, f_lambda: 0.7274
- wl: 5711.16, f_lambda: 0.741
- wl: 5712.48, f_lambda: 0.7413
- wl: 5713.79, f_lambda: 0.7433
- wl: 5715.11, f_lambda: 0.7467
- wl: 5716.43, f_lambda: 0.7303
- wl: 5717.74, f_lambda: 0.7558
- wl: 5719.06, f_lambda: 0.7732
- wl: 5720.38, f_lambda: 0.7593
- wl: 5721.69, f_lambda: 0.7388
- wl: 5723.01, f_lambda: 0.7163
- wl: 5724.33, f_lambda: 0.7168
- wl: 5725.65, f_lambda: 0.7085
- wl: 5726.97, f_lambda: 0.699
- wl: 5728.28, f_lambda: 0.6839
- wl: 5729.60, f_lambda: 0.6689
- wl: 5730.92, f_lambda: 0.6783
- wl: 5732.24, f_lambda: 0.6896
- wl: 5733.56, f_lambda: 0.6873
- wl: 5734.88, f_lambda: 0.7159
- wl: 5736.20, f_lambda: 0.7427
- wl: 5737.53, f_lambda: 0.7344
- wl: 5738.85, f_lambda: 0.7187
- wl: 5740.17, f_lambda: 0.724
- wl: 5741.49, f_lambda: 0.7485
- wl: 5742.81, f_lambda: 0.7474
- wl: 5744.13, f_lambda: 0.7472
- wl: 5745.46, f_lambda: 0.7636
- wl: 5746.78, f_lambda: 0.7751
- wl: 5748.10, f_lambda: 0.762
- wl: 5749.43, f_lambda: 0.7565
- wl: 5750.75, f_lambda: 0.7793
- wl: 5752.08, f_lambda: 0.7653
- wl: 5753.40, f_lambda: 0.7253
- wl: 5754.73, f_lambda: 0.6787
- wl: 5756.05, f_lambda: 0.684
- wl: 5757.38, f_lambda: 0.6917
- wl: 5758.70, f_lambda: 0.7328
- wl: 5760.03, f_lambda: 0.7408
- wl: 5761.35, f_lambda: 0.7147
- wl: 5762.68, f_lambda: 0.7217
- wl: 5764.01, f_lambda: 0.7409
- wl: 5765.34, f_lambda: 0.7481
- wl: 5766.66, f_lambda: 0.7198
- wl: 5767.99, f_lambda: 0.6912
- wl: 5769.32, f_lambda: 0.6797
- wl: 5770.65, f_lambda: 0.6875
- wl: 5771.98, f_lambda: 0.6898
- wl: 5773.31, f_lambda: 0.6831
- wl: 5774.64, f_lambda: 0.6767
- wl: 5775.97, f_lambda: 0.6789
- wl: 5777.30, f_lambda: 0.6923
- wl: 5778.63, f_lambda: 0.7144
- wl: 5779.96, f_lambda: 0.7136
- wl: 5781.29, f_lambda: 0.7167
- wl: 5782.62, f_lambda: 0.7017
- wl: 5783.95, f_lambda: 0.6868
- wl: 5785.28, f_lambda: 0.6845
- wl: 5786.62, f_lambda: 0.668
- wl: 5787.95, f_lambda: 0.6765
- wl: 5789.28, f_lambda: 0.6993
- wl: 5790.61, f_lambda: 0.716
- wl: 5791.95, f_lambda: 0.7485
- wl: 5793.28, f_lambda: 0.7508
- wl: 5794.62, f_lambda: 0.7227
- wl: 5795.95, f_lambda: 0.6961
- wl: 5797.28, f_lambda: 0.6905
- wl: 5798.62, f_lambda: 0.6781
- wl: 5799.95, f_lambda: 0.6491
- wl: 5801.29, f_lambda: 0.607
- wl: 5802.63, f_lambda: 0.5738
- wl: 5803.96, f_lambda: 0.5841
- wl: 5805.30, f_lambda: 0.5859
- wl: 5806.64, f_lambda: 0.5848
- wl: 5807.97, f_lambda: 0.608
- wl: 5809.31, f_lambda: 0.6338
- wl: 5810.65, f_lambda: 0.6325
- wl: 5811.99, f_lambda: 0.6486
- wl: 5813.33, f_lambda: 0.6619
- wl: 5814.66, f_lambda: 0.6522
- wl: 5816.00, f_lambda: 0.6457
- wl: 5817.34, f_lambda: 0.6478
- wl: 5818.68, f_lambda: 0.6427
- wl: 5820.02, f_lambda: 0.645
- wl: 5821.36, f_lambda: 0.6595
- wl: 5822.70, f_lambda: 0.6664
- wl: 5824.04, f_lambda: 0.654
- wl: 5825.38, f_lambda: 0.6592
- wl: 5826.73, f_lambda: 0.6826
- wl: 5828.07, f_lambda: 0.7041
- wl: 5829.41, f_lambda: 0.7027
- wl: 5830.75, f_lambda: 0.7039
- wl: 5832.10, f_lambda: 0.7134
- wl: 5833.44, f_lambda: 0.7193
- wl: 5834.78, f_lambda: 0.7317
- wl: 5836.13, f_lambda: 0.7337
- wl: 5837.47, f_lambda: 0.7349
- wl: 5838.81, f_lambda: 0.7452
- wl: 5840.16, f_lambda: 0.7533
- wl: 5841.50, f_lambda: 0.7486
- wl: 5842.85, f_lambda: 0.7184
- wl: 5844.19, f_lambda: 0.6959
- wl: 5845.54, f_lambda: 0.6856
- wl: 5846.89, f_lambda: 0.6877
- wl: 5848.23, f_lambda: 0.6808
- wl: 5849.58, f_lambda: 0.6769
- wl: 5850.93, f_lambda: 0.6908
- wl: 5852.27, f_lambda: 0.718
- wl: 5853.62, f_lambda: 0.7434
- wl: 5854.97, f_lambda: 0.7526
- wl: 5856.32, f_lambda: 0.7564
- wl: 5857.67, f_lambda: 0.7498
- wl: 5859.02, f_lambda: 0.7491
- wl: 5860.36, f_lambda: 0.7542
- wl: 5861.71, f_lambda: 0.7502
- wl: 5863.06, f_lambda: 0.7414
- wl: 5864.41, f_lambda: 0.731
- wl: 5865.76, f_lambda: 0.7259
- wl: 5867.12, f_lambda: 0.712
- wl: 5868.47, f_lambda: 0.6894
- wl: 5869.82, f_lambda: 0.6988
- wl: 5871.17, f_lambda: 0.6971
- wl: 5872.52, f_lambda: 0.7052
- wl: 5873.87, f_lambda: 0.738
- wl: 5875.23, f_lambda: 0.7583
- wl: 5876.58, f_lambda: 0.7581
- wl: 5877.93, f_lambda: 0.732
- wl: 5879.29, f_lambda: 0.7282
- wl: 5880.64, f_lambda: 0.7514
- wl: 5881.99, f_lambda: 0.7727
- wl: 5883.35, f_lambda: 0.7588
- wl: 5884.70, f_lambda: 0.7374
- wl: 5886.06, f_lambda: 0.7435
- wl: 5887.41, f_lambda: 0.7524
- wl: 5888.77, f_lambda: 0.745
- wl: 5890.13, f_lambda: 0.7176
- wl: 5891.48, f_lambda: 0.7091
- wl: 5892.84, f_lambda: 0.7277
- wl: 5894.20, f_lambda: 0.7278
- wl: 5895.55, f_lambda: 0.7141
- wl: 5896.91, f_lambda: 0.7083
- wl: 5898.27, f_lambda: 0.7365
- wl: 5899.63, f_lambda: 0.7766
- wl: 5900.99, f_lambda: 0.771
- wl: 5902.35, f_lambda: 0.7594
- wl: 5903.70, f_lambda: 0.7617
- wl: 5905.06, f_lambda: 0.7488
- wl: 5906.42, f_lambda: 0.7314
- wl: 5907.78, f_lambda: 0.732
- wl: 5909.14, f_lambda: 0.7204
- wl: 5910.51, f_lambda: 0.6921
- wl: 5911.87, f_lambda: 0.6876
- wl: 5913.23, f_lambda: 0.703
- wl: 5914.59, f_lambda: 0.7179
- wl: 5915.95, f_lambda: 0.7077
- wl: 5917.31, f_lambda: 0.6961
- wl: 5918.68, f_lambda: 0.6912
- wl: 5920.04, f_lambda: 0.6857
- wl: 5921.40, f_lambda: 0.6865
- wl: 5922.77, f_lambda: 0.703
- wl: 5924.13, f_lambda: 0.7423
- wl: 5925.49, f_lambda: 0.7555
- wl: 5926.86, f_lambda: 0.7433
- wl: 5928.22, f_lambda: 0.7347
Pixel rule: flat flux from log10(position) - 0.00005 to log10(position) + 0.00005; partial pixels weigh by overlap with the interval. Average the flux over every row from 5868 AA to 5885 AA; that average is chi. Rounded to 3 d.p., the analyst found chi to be 0.733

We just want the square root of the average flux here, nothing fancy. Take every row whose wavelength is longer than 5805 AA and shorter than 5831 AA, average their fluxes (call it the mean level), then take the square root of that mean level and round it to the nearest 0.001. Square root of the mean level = 0.807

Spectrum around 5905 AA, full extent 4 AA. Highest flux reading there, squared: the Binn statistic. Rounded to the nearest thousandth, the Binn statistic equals 0.580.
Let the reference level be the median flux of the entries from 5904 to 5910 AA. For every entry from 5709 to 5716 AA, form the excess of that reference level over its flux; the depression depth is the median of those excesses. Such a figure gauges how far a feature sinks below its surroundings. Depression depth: -0.010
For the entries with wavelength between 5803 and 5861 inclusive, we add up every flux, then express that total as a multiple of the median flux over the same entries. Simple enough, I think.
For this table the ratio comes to 43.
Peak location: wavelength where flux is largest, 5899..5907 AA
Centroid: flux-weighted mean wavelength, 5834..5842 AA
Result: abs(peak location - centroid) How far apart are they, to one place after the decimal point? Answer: 61.5 AA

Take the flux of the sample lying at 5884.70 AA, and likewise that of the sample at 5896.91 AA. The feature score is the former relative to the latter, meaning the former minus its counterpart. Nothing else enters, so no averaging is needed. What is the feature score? 0.029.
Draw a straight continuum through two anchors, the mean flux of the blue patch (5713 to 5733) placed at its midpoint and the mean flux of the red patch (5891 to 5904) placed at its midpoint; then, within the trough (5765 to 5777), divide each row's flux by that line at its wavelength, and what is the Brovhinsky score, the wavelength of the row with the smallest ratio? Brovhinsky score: 5774.64 AA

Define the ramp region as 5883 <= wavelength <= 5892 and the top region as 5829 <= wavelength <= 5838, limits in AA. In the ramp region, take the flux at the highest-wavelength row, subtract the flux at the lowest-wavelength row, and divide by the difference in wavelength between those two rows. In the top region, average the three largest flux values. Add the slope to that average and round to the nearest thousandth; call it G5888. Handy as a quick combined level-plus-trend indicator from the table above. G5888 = 0.727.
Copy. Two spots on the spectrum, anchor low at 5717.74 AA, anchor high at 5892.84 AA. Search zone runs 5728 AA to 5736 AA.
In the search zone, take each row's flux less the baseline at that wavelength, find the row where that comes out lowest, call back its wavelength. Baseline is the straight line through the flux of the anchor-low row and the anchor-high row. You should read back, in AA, 5729.60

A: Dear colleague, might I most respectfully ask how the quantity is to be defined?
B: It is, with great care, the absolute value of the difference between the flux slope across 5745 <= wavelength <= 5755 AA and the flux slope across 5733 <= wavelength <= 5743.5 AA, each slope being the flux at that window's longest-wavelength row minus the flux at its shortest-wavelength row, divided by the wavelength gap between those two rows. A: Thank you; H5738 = 0.016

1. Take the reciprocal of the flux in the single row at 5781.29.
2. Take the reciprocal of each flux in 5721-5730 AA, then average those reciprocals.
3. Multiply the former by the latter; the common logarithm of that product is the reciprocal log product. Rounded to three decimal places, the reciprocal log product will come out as 0.297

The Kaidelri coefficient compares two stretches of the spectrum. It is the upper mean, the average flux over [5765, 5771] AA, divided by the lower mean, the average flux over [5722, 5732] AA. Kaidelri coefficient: 1.01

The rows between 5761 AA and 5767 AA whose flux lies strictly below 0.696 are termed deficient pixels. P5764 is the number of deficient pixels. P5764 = 0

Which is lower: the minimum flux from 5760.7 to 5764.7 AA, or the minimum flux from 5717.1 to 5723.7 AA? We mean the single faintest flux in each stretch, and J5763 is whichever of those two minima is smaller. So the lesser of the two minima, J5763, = 0.715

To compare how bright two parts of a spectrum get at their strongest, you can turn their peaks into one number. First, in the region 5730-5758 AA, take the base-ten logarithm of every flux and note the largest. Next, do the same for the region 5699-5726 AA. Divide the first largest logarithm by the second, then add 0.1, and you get 1.07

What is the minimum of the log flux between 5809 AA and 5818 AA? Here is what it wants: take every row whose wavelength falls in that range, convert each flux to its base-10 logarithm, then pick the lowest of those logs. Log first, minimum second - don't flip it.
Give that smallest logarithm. -0.199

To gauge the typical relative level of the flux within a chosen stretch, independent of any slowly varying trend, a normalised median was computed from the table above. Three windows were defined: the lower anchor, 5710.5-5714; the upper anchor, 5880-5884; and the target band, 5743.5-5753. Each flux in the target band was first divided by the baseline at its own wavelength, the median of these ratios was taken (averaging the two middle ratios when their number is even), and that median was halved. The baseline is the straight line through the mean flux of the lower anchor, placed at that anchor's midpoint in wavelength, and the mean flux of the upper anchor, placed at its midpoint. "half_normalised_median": 0.512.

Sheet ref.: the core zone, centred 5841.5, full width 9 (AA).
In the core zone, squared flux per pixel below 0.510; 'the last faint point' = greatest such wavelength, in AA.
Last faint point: 5845.54 AA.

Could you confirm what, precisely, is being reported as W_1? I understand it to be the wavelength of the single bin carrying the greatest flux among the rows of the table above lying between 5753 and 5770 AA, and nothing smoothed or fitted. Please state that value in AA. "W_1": 5765.34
